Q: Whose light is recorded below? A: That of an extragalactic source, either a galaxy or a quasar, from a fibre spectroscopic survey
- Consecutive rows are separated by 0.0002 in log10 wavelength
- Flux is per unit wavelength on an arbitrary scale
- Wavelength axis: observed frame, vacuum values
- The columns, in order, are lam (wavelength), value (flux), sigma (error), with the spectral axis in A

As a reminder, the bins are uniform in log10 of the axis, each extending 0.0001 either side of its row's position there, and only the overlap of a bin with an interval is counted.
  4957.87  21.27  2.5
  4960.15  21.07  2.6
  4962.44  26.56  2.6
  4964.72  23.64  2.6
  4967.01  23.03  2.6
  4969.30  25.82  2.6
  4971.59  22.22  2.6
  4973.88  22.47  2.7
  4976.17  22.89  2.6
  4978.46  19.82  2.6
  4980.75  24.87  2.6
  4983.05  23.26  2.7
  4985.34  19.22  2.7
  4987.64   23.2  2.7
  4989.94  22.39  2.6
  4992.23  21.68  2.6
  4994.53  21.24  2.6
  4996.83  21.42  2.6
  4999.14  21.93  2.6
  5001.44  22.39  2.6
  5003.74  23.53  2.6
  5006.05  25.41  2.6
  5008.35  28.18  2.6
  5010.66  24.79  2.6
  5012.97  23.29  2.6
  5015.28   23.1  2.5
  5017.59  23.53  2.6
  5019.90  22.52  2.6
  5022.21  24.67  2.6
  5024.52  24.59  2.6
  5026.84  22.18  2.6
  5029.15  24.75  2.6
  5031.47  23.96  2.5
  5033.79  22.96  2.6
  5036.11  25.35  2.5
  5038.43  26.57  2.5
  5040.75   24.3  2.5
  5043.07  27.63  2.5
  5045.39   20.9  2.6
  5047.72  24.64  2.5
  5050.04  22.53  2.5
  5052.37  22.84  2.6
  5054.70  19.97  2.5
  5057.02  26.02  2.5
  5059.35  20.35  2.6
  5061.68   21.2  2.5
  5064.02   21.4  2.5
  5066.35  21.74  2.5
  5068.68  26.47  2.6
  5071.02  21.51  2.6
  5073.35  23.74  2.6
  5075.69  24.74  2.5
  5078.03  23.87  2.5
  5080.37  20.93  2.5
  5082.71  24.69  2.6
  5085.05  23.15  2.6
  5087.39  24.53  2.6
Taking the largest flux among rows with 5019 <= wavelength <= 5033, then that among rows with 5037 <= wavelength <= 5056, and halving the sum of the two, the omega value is 26.2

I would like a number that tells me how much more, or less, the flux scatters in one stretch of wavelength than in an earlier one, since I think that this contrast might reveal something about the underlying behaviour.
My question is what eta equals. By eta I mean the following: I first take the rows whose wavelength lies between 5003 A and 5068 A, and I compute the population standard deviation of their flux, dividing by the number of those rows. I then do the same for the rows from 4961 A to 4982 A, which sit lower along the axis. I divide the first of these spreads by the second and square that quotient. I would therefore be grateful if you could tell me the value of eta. 1.1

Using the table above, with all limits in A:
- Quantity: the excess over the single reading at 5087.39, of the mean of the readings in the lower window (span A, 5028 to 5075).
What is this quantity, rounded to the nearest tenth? -1.1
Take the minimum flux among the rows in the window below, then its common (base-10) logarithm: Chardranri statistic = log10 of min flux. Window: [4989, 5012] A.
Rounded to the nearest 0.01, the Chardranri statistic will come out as 1.33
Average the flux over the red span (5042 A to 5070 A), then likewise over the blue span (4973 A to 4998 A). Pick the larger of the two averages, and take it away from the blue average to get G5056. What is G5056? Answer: -0.9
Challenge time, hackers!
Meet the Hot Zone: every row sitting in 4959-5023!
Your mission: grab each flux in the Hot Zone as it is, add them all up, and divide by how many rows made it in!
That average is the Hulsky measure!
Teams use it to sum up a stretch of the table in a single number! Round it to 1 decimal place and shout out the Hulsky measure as 23.1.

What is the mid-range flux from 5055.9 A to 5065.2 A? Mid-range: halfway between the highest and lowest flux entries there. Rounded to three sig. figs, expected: 23.2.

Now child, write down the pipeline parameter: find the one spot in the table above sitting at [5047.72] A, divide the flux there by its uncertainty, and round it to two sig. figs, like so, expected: 9.9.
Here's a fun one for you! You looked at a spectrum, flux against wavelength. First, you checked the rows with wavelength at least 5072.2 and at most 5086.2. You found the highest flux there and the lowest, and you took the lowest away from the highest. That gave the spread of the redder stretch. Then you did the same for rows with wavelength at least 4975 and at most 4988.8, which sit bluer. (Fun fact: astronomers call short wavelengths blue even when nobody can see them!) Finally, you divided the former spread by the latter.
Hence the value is 0.67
